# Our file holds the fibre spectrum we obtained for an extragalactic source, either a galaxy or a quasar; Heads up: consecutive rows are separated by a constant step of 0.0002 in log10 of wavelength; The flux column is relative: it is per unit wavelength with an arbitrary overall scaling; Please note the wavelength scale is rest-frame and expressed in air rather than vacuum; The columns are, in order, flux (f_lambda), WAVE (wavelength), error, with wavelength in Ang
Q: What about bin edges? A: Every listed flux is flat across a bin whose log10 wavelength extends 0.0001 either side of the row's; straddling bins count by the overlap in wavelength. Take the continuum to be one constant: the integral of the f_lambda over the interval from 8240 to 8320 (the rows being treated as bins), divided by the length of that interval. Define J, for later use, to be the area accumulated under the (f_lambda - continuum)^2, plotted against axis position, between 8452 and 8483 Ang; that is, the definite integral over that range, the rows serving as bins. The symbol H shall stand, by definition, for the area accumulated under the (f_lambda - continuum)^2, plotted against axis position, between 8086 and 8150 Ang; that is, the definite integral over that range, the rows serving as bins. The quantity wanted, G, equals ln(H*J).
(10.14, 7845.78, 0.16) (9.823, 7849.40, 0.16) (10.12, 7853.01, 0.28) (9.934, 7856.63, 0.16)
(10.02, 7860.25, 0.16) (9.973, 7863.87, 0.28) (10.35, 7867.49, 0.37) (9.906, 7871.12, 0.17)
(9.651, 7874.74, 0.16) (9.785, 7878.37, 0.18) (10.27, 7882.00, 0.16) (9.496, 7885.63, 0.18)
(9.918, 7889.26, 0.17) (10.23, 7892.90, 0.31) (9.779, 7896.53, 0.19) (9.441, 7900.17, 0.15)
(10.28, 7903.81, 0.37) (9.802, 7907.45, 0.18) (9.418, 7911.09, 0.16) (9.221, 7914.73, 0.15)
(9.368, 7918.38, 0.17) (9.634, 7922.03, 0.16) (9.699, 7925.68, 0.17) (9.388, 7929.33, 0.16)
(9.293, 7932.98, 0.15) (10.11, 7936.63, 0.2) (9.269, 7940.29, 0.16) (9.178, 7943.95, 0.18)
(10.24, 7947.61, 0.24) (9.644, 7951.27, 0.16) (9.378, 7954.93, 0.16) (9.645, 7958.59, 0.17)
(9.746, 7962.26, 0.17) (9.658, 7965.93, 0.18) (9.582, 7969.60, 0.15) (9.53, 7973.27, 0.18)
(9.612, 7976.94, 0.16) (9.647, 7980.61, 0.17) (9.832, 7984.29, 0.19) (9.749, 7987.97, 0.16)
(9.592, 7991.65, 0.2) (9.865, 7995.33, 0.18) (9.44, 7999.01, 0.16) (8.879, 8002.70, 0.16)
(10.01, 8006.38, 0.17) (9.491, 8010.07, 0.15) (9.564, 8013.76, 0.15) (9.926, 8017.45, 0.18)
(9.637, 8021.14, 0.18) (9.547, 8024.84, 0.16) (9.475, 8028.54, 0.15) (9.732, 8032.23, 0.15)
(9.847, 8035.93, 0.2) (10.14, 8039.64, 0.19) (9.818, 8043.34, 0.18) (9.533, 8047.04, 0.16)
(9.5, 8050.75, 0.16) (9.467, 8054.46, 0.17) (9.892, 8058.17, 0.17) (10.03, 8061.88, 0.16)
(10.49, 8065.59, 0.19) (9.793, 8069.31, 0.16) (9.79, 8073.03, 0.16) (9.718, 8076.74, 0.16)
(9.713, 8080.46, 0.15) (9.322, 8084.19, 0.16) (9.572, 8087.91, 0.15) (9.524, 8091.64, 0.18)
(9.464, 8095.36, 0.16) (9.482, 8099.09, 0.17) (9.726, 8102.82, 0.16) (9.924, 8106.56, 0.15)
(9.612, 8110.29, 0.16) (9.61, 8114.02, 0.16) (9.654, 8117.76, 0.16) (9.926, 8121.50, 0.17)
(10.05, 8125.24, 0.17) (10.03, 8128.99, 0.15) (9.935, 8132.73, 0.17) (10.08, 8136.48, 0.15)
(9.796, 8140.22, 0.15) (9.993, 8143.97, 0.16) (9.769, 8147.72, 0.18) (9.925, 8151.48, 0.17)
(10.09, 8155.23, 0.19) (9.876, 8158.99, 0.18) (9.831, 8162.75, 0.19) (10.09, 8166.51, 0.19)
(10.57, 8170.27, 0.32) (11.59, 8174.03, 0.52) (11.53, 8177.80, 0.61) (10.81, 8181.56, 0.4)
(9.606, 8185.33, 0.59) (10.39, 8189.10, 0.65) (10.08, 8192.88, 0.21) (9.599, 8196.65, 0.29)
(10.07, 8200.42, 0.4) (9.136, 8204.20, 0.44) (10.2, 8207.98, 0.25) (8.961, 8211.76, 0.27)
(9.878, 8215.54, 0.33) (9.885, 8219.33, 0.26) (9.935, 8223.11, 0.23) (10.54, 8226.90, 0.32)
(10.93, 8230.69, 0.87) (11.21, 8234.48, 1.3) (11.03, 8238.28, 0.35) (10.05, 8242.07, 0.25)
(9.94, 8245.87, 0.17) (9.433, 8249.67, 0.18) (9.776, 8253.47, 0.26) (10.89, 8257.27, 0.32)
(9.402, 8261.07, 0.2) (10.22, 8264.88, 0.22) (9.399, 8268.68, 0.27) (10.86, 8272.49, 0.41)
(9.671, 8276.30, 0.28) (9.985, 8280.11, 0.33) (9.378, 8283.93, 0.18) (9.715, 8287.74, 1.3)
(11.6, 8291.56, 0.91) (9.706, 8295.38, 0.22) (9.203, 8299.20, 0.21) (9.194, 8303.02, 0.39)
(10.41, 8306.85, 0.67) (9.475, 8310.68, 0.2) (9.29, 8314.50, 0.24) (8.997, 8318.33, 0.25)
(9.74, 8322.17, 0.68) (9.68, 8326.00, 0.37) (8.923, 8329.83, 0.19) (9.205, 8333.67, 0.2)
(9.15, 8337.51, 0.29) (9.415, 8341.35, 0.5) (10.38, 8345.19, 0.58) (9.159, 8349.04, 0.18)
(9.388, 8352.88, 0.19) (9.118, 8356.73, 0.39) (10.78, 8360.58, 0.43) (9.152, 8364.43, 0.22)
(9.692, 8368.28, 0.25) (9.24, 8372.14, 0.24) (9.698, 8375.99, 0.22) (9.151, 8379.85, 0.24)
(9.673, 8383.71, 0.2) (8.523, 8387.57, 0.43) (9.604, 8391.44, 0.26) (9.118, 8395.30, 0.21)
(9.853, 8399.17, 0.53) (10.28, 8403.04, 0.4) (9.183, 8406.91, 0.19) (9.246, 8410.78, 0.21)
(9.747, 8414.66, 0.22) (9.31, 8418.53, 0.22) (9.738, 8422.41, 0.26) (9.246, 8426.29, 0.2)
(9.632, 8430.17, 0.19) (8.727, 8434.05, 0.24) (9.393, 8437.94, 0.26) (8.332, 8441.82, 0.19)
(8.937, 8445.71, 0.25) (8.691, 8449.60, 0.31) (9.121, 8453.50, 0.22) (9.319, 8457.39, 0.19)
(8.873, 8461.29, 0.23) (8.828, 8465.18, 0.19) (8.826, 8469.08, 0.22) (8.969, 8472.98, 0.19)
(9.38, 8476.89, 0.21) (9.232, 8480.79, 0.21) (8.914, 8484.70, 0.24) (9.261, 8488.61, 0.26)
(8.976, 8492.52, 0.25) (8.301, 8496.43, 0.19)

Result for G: 4.09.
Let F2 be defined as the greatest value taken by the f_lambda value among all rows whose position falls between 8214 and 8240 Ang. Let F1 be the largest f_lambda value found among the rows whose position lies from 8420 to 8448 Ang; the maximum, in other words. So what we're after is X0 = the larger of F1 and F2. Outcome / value 11.2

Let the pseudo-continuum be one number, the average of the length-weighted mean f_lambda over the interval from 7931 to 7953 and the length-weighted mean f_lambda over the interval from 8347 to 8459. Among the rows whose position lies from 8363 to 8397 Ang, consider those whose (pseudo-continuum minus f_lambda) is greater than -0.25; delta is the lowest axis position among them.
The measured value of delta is 8364.43 Ang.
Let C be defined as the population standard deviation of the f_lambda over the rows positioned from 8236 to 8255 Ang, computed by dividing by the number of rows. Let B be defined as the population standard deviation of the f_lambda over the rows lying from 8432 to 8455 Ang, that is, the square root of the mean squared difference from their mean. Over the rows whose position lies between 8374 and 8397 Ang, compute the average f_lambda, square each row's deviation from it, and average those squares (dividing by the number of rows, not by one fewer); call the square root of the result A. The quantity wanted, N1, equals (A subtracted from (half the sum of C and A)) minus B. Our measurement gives -0.28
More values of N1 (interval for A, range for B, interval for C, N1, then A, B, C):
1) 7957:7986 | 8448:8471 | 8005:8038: -0.16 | 0.09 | 0.21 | 0.19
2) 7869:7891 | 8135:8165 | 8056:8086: -0.08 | 0.24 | 0.12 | 0.31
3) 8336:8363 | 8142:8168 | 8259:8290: -0.19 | 0.62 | 0.12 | 0.48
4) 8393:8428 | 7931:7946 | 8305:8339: -0.34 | 0.37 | 0.38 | 0.44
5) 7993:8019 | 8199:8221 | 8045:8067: -0.46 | 0.36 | 0.47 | 0.37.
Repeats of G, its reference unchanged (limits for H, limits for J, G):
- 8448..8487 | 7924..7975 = 5.35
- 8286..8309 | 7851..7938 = 5.07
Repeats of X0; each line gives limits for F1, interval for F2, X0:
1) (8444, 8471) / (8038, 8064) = 10.1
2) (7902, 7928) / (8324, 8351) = 10.4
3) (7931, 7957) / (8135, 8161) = 10.2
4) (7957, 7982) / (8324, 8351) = 10.4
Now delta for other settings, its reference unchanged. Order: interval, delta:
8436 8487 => 8437.94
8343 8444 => 8349.04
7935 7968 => 7940.29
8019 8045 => 8021.14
